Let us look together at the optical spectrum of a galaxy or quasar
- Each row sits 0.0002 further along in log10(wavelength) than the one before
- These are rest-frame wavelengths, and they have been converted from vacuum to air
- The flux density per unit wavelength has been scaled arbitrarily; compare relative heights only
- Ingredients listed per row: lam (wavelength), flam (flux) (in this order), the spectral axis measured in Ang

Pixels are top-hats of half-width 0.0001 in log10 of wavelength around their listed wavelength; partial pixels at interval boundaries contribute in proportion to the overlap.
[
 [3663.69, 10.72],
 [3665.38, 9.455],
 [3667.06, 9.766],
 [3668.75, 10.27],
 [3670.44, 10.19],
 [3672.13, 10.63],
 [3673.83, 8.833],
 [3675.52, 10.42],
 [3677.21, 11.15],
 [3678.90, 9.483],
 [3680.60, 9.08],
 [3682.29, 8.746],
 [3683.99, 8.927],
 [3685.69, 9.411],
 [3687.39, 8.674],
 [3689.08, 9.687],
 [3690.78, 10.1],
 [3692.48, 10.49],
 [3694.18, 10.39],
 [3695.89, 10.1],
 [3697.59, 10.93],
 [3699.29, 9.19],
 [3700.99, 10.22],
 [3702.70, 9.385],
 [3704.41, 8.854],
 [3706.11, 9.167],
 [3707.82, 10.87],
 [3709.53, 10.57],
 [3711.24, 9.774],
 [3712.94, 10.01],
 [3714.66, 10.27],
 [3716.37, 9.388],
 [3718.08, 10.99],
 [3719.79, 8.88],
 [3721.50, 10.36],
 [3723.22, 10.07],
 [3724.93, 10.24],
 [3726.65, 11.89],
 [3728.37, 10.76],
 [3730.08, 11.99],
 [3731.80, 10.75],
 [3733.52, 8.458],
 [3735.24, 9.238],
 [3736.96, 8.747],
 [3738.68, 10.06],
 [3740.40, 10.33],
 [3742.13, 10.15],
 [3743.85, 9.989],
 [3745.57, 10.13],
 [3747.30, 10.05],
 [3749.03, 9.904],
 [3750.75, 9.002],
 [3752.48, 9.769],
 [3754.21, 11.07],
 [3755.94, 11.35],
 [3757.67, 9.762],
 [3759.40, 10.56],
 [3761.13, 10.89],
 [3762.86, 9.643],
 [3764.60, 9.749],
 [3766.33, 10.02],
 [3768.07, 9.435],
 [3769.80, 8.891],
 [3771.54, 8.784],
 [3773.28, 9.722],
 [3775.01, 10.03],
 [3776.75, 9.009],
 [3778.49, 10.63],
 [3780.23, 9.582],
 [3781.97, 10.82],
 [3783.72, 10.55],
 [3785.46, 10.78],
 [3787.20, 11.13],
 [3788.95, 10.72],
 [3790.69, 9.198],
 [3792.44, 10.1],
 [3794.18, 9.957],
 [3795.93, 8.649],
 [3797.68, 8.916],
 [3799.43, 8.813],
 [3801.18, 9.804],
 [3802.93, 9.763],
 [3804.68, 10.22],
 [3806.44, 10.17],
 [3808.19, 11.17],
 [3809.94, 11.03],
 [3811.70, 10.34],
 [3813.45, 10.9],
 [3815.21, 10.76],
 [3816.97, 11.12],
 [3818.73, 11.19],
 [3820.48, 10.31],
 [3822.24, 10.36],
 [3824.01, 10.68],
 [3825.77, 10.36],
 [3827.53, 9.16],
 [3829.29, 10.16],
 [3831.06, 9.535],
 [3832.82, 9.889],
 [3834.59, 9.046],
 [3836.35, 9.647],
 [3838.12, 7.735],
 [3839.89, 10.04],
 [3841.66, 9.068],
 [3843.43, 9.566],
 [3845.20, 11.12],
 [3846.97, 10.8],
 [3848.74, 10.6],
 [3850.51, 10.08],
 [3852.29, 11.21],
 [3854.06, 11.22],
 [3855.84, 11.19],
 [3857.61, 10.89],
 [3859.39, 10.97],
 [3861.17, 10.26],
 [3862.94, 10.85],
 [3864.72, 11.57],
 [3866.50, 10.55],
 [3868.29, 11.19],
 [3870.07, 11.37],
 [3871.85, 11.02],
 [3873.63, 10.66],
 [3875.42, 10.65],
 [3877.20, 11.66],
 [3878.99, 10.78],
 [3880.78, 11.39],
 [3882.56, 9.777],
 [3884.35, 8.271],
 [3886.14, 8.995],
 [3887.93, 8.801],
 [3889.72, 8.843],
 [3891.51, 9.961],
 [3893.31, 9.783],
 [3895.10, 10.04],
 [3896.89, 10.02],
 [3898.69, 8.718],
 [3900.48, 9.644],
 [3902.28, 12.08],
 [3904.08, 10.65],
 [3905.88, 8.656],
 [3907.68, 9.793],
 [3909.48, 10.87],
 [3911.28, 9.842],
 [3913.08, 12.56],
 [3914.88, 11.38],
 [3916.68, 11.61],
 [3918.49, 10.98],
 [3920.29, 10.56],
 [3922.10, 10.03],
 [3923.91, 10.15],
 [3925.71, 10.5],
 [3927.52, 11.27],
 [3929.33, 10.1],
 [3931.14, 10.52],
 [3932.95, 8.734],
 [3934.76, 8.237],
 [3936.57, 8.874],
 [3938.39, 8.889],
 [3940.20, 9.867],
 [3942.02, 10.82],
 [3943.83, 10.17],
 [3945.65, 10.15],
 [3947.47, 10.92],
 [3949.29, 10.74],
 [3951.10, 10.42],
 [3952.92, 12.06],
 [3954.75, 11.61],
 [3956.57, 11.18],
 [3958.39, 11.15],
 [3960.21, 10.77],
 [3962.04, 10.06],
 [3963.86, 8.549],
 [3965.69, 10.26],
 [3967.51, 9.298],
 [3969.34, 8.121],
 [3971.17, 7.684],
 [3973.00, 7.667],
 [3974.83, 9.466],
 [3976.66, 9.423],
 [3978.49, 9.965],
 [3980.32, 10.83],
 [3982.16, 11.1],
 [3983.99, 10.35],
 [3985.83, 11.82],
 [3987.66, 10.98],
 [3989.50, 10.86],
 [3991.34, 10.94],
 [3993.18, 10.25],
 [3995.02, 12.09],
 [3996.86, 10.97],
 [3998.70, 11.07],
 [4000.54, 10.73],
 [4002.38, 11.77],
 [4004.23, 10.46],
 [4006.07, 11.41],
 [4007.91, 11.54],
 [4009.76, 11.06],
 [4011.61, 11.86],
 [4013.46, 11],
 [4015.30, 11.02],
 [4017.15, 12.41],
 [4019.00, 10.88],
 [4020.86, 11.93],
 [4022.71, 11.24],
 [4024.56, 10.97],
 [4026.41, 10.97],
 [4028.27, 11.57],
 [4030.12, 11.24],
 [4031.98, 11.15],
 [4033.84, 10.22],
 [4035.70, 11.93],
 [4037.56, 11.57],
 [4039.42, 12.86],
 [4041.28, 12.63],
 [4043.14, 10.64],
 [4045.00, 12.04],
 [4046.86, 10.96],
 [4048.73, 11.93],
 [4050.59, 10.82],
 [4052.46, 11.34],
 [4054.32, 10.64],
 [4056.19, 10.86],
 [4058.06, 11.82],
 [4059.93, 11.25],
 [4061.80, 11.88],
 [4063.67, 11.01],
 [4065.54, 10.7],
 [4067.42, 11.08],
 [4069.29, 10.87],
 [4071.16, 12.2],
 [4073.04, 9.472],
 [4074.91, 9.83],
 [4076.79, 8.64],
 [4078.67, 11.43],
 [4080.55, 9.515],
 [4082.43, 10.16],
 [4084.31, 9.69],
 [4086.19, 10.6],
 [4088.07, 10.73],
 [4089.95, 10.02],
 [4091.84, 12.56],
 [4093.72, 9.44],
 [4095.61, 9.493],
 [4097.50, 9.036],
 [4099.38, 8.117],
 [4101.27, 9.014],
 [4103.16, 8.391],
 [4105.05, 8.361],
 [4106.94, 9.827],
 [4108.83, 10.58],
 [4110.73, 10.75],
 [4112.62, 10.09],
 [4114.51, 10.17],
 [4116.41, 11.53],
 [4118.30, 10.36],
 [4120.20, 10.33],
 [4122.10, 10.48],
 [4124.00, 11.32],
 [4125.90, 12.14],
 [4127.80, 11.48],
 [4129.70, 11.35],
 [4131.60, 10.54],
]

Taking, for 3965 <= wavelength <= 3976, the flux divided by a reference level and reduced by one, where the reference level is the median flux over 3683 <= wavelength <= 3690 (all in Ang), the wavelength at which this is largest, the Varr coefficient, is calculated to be 3965.69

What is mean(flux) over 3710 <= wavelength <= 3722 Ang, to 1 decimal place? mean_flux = 10.0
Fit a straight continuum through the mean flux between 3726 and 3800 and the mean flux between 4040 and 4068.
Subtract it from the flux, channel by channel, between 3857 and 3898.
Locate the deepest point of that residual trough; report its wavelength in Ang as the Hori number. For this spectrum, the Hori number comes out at 3884.35 Ang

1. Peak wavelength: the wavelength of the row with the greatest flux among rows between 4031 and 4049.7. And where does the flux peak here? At 4039.42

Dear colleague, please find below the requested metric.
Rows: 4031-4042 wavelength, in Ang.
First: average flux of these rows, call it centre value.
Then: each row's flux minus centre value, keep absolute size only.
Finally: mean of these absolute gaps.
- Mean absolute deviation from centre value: 0.75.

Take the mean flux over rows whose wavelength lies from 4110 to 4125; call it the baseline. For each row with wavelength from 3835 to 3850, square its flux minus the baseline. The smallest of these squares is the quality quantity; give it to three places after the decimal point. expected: 0.001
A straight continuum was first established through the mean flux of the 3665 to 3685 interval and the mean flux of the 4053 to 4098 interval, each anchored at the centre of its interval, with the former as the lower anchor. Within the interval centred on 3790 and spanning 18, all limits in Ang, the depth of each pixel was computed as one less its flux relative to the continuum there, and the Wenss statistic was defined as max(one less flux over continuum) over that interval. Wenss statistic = 0.13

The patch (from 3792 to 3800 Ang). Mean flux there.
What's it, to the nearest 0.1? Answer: 9.3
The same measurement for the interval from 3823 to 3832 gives 10.0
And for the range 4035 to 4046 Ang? 11.9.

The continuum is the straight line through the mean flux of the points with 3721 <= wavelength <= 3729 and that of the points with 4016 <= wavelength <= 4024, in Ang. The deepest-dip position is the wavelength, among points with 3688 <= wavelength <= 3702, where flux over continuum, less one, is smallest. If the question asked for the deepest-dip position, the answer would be 3699.29 Ang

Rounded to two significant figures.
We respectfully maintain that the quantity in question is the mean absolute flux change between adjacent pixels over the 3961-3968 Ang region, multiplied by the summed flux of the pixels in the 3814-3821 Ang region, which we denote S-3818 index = 61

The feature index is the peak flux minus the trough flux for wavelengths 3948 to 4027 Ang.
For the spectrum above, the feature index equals 4.7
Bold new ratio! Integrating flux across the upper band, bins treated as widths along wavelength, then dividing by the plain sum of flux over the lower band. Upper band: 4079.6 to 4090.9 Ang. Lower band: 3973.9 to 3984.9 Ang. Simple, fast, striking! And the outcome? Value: 1.87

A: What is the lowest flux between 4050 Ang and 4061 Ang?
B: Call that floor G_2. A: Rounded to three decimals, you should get 10.640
